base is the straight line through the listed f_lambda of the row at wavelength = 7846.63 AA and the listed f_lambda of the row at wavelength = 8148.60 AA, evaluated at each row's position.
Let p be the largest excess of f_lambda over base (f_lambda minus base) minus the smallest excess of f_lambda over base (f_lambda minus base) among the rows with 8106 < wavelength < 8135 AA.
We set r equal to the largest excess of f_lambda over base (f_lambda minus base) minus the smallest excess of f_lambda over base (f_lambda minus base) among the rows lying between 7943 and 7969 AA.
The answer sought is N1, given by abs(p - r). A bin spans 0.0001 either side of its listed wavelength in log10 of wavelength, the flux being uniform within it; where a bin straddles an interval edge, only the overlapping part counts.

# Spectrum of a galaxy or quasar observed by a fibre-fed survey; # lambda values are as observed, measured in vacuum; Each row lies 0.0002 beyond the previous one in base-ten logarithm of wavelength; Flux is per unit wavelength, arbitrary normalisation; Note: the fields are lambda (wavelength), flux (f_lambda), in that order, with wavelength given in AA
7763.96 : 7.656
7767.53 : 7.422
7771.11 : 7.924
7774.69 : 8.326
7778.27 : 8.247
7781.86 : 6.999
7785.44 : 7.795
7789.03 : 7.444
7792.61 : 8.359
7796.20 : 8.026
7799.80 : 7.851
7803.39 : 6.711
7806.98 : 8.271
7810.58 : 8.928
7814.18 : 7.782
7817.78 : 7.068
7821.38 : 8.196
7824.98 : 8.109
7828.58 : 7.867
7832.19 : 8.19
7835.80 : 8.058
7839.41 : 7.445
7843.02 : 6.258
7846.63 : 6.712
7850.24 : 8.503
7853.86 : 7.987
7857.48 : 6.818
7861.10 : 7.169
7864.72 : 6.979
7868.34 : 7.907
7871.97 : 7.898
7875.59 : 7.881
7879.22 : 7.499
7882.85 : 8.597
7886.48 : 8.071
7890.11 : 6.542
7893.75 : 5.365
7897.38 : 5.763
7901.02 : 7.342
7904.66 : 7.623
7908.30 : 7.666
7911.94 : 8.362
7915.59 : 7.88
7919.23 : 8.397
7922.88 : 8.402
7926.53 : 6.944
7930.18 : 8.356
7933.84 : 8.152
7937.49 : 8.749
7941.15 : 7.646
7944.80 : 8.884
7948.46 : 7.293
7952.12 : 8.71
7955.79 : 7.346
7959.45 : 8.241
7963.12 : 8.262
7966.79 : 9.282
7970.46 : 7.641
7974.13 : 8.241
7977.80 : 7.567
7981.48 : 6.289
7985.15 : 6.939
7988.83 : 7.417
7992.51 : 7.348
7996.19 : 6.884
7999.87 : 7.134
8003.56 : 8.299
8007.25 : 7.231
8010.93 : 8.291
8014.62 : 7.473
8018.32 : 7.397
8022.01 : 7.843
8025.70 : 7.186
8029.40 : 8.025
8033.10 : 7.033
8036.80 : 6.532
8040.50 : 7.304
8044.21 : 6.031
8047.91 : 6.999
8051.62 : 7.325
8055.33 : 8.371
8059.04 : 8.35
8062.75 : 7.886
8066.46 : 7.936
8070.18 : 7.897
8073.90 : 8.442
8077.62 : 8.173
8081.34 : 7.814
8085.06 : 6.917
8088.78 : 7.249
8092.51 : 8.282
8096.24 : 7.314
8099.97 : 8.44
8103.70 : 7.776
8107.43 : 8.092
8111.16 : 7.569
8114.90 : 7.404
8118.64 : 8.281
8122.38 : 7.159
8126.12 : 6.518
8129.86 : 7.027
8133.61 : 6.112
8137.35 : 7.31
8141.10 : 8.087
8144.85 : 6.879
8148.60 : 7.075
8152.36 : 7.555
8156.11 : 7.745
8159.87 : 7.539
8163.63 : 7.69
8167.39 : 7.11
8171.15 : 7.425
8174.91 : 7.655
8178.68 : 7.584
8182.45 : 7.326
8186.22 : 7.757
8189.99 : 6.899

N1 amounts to 0.2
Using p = 2.19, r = 2.0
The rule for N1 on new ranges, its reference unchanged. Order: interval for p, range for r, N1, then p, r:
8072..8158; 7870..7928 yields 0.8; 2.40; 3.2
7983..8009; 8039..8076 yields 1.0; 1.41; 2.4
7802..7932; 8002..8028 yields 2.5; 3.66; 1.1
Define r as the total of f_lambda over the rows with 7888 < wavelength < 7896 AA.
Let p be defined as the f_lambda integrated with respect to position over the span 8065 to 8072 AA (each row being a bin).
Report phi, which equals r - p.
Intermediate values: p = 55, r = 12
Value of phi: -43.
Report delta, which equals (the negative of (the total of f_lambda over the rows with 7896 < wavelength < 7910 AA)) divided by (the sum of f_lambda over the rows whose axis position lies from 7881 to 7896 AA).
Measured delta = -0.99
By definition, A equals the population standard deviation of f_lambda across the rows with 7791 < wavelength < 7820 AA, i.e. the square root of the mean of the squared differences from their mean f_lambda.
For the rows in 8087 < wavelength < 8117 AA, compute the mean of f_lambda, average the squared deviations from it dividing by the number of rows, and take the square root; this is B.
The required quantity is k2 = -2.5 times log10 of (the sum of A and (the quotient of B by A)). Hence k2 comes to -0.29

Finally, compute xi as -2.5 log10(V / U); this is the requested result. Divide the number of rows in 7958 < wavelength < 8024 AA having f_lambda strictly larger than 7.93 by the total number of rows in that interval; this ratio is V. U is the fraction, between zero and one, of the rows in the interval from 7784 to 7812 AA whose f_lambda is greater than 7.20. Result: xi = 1.05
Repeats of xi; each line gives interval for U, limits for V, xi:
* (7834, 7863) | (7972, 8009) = 0.99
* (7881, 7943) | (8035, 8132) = 0.86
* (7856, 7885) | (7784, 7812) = 0.24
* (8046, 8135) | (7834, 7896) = 1.02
